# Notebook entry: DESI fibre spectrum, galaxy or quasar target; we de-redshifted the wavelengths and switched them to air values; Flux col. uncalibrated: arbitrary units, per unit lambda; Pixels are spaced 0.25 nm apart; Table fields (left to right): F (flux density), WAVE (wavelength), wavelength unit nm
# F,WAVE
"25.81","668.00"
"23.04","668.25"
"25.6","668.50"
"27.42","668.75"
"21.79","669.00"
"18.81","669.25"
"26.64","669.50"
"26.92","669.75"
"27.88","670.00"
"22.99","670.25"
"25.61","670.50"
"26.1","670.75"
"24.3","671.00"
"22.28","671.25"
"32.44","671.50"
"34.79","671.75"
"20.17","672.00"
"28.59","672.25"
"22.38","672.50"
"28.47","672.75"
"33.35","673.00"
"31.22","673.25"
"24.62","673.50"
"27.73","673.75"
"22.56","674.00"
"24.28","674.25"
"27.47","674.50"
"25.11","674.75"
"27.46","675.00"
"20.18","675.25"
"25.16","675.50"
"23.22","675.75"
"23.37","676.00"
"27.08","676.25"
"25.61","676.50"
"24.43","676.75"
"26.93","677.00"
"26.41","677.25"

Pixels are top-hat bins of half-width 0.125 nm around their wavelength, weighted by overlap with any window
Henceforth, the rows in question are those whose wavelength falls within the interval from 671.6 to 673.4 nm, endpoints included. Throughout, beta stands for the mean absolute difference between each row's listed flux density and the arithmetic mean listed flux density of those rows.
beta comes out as 4.1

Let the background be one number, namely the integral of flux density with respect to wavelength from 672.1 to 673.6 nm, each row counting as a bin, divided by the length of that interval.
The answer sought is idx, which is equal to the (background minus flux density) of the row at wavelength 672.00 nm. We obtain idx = 8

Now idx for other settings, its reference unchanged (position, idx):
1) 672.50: 6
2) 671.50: -4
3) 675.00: 1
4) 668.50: 2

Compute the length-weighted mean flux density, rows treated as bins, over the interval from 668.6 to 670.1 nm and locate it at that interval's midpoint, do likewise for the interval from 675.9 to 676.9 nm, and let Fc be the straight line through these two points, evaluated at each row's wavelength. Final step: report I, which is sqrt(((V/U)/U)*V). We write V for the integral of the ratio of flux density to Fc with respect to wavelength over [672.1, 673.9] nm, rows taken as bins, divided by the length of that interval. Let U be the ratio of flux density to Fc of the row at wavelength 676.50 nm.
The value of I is 1.10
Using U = 1.02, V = 1.11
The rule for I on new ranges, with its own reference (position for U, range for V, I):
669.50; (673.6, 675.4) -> 0.93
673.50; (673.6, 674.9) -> 1.03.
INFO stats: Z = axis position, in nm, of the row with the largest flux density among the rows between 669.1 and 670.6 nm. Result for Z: 670.00 nm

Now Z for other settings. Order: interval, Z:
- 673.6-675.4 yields 673.75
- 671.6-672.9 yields 671.75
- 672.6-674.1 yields 673.00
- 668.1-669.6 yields 668.75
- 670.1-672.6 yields 671.75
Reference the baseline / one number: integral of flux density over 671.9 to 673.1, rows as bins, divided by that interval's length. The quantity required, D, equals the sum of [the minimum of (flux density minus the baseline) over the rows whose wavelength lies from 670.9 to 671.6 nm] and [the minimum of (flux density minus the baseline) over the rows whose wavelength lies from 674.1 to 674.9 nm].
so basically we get -7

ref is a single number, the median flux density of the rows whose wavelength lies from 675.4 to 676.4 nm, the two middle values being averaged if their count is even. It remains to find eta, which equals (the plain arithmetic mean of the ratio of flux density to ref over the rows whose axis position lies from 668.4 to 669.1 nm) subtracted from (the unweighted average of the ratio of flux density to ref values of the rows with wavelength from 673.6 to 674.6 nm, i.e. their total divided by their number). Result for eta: 0.02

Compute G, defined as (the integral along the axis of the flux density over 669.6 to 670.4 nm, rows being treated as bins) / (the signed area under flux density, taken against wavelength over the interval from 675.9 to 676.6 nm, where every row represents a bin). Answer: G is 1.2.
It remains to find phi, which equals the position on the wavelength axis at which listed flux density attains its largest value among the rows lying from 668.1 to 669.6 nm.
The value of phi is 668.75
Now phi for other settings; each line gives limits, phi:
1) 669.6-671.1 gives 670.00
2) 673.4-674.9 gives 673.75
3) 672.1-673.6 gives 673.00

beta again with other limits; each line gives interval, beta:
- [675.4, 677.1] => 1.2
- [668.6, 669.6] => 3.4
